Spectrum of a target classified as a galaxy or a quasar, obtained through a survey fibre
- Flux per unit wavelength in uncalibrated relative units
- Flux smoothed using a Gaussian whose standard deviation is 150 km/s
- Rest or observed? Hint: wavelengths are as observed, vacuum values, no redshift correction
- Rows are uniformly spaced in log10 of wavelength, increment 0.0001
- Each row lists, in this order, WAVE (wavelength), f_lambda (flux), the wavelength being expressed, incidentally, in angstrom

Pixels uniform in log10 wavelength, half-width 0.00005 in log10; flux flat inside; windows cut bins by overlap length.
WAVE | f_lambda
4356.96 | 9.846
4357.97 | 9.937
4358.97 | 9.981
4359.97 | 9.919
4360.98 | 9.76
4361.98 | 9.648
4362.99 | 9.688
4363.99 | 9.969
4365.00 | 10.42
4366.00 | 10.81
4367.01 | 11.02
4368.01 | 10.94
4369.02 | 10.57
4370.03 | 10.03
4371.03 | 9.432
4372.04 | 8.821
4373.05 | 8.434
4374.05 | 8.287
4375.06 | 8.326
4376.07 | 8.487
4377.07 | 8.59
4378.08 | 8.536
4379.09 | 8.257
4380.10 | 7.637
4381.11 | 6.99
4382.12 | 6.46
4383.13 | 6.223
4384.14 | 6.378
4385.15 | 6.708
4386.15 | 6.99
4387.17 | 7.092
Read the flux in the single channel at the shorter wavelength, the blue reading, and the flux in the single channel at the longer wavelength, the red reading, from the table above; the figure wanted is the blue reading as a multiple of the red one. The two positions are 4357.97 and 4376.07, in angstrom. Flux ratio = 1.2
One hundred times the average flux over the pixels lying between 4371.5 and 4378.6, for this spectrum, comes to 850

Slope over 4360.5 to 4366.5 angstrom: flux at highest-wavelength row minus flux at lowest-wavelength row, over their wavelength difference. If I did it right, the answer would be 0.21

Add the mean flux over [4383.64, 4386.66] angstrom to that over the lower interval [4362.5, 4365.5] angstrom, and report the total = 16.7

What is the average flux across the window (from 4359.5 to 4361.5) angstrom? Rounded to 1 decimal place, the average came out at 9.8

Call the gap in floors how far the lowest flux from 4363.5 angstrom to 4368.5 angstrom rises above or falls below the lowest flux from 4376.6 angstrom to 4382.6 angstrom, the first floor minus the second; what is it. 4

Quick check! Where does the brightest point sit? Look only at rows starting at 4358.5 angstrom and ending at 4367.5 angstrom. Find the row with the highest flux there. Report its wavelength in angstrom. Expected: 4367.01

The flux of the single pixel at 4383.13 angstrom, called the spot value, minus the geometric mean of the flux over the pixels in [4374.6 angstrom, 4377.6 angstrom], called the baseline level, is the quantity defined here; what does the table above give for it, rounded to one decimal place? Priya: -2.2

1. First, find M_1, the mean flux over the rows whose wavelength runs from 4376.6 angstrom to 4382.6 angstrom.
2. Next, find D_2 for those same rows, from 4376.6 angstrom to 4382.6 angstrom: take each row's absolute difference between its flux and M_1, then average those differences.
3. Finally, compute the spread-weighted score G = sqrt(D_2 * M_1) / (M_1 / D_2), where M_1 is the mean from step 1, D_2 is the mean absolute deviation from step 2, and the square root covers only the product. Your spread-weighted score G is 0.22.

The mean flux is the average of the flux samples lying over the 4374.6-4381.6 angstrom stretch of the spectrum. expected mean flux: 8.1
